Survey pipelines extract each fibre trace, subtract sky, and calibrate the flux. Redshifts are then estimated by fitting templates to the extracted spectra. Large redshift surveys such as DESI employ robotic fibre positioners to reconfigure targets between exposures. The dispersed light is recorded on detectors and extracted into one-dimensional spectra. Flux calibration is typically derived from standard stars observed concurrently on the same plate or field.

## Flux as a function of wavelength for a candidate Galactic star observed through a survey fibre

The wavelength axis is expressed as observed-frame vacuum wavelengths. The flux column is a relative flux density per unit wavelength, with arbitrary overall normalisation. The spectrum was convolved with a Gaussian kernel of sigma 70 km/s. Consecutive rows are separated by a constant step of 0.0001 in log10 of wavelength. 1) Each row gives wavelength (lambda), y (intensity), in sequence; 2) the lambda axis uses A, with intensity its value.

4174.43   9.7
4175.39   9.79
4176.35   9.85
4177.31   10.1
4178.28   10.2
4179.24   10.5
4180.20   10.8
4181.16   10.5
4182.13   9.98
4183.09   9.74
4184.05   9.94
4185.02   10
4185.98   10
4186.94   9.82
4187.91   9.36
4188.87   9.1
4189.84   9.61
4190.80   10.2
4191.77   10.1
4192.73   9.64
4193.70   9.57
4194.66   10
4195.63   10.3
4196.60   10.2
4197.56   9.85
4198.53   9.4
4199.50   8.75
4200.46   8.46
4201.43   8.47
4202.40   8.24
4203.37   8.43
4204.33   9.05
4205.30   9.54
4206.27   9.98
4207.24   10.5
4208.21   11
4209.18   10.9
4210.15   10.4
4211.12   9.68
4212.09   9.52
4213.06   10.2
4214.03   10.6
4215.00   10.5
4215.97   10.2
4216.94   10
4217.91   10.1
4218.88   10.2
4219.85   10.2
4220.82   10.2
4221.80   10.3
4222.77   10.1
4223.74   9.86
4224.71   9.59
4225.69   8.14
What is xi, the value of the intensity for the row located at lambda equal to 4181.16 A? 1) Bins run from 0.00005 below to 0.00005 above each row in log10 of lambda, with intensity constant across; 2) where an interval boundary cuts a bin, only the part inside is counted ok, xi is 10.5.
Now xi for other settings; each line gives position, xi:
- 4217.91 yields 10.1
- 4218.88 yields 10.2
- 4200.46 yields 8.46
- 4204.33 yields 9.05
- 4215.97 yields 10.2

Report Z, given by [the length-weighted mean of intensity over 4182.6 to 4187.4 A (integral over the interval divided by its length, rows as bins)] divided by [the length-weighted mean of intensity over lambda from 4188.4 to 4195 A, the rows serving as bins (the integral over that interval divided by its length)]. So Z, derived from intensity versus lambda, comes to 1.018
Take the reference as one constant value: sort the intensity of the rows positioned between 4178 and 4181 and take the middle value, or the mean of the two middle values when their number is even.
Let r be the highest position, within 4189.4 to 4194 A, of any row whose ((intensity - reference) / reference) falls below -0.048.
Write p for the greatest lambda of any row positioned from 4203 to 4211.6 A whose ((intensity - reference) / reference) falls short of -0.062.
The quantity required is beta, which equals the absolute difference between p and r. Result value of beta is 17.4 A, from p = 4211.12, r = 4193.70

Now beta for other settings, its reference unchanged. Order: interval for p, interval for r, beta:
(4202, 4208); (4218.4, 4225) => 19.4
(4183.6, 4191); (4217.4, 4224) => 33.9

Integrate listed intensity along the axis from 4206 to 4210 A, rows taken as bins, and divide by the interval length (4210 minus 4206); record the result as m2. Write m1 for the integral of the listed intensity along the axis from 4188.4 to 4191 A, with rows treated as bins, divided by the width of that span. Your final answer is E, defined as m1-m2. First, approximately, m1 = 9.6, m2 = 10.6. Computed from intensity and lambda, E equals -1.0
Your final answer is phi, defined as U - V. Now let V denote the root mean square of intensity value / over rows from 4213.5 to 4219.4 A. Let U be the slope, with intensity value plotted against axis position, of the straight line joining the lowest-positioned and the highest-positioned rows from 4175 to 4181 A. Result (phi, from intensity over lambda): -10.1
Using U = 0.21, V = 10.3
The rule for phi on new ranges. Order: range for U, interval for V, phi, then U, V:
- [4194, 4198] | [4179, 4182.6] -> -10.5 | -0.05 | 10.4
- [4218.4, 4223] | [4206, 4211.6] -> -10.4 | -0.03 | 10.4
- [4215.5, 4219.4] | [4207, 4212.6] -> -10.3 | 0.00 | 10.3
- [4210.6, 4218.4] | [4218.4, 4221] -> -10.1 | 0.06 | 10.2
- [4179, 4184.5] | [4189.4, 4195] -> -10.0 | -0.12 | 9.9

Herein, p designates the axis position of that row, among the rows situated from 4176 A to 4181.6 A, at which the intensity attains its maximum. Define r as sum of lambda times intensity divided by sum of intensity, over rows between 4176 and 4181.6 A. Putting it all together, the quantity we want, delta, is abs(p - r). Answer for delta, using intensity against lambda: 1.4 A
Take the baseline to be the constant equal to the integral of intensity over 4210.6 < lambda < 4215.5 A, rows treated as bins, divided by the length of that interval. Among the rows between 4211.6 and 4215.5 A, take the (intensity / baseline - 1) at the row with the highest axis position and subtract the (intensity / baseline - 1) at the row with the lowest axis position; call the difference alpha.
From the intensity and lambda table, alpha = 0.10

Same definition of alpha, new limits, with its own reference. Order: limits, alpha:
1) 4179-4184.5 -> -0.06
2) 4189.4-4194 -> 0.00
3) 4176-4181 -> 0.09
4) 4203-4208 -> 0.20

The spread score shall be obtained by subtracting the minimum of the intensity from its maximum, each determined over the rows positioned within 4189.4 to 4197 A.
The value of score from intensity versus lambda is 0.7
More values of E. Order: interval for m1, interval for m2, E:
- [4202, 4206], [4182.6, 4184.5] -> -1.0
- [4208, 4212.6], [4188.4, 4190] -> 1.0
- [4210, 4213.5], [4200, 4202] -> 1.5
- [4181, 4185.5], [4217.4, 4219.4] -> -0.2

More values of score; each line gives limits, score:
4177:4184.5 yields 1.1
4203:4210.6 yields 2.6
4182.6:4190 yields 0.9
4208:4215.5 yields 1.5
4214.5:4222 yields 0.5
